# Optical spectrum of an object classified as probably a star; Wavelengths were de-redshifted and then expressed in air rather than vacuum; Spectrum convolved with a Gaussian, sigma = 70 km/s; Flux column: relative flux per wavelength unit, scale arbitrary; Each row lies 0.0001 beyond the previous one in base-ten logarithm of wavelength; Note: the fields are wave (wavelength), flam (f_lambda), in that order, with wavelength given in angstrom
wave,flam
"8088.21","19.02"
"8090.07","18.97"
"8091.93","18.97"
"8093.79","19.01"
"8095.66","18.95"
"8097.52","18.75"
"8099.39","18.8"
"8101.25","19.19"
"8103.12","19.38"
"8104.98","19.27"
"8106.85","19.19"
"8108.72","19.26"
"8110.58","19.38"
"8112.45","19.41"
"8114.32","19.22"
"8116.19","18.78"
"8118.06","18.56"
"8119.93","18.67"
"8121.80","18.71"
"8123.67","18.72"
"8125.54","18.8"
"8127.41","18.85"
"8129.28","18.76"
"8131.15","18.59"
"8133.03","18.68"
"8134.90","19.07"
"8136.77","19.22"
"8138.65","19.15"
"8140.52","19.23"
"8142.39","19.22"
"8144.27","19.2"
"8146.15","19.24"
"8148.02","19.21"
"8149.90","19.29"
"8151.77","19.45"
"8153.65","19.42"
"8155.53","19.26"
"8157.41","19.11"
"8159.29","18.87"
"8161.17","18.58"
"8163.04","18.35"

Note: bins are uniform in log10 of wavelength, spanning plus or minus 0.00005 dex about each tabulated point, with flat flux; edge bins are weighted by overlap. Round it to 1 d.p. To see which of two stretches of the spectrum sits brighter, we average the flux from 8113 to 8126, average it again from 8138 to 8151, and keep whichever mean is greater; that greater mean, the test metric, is 19.2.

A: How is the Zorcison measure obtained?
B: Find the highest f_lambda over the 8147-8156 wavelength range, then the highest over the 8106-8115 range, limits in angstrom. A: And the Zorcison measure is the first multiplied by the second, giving 378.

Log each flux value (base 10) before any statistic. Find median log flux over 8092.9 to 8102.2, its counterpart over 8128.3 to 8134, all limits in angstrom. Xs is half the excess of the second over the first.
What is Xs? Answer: -0.003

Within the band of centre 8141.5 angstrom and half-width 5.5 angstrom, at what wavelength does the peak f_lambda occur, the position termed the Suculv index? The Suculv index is 8146.15 angstrom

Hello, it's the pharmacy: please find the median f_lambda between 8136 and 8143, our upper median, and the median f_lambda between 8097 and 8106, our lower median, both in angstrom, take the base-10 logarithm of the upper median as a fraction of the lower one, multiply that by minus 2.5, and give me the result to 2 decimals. 0.00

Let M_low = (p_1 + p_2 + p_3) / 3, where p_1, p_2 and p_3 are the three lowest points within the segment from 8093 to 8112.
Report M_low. 18.8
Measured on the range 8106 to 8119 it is 18.8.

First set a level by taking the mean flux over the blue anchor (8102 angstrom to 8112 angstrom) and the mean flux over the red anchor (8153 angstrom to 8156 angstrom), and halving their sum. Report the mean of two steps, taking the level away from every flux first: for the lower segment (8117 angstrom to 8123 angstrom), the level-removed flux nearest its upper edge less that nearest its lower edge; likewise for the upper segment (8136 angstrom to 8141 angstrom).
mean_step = 0.08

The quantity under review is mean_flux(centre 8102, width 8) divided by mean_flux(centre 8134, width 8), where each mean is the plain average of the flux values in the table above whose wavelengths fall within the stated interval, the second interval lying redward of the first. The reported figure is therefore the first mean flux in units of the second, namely 1.01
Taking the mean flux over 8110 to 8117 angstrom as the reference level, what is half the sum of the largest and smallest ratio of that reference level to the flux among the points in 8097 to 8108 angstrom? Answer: 1.01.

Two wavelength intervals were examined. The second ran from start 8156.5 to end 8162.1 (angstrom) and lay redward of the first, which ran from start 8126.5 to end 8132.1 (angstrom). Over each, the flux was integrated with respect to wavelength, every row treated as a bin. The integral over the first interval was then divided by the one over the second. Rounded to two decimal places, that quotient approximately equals 0.99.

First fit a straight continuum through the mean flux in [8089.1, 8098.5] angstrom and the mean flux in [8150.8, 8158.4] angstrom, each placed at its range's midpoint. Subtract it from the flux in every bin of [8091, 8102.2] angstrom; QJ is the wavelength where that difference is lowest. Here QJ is 8097.52 angstrom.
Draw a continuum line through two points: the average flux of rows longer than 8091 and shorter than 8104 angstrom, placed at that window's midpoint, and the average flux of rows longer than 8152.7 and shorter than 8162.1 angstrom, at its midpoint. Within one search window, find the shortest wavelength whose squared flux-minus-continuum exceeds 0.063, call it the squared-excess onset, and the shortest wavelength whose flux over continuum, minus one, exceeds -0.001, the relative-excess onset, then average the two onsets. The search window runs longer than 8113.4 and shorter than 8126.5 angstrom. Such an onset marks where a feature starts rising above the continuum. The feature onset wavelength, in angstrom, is 8116.2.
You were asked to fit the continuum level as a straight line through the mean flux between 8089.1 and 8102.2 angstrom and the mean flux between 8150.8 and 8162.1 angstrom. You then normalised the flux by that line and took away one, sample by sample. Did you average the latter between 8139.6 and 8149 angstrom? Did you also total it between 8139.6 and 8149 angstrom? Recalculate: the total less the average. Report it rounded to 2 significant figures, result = 0.029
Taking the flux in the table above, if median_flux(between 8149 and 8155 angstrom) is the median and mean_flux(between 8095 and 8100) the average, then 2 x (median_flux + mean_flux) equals 76.5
